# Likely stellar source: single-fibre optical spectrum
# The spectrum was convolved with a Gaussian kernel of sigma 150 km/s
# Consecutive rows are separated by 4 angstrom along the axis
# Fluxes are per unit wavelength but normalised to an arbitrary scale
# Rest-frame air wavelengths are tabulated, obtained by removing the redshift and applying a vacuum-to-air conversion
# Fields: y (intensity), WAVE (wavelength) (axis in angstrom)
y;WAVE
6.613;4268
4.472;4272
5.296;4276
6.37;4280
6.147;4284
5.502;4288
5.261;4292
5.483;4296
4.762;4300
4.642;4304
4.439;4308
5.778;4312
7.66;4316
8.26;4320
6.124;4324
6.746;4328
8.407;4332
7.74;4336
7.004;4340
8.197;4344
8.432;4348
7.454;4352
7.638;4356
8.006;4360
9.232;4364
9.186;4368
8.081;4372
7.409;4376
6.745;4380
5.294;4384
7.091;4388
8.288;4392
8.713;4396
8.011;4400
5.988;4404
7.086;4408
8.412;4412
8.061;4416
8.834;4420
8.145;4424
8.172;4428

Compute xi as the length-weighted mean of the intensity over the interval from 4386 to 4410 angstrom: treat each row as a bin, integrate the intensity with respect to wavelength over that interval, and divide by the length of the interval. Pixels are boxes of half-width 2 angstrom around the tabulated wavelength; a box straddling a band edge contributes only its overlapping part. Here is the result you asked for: 7.5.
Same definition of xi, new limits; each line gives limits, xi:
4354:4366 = 8.3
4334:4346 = 7.6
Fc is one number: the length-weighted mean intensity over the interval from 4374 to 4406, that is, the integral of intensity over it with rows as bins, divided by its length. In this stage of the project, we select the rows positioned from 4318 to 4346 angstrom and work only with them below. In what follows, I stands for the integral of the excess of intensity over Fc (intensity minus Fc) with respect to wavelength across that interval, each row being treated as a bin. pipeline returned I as 9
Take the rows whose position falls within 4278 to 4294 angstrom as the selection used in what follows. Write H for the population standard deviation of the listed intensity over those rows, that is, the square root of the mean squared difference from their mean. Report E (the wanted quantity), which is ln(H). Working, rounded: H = 0.5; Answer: -0.8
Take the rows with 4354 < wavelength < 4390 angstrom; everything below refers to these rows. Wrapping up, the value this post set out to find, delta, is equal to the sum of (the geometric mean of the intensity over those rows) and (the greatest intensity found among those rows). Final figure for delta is 16.8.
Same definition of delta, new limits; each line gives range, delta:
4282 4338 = 14.5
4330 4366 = 17.2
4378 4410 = 15.8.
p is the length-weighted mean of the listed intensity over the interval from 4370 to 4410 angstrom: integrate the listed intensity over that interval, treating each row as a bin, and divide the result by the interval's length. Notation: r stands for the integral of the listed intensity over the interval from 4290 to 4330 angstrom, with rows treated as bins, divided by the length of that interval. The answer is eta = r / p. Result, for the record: 0.81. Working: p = 7.27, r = 5.9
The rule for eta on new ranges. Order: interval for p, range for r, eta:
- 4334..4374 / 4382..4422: 0.94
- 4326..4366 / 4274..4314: 0.68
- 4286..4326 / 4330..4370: 1.40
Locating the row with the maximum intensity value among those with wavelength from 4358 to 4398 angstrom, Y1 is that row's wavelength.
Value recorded 4364 angstrom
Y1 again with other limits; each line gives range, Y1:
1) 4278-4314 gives 4280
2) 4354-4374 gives 4364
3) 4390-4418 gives 4396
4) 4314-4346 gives 4332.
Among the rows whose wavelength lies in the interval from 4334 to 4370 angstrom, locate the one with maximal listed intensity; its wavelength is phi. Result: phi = 4364 angstrom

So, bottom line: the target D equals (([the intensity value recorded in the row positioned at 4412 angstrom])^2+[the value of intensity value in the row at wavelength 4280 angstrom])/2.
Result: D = 39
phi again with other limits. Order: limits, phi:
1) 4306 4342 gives 4332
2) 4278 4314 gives 4280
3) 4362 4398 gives 4364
